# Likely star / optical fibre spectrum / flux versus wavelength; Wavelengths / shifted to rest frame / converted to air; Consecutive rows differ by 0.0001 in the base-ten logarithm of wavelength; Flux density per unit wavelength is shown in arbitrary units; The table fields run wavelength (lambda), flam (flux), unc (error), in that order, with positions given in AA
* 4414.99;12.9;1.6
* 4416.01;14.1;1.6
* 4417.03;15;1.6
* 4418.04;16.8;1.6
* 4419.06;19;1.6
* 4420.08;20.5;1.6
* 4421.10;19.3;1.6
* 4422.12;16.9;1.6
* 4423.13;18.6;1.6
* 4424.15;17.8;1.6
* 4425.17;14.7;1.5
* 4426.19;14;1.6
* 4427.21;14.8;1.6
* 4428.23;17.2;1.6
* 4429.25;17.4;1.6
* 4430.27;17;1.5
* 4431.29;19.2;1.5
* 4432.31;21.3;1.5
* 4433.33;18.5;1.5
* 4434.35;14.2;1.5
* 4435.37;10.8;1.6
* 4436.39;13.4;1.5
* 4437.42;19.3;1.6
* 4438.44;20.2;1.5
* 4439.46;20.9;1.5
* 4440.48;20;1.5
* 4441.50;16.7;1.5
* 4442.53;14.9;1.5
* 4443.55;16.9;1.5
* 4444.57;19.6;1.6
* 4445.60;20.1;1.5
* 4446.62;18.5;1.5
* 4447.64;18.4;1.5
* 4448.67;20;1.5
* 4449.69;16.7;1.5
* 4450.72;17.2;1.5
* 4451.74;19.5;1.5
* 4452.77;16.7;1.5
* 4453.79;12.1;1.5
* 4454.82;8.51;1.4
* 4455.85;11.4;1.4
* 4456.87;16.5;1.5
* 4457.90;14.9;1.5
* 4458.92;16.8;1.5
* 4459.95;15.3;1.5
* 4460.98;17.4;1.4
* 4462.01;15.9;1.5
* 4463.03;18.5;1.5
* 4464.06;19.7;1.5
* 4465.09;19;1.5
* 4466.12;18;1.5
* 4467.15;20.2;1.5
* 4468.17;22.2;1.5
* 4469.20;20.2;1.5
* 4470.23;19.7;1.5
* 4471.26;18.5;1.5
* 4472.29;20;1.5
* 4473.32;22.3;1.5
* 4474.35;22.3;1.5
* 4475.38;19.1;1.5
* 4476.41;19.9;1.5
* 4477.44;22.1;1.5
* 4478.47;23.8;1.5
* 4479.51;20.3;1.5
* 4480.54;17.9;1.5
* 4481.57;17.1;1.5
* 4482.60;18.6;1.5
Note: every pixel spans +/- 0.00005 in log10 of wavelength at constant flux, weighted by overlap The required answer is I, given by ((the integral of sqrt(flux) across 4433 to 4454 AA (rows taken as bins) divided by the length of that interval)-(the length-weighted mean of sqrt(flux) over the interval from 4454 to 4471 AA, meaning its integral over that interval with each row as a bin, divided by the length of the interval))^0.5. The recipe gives 0.23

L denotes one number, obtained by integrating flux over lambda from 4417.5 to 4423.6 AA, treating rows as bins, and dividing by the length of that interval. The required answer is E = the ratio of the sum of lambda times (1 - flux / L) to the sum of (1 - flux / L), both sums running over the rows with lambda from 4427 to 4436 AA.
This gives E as 4432.5 AA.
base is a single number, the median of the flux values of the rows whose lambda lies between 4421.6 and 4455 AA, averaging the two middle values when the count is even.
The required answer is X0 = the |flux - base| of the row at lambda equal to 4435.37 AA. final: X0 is 6.4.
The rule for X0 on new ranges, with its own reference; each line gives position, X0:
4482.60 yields 1.4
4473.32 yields 5.1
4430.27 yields 0.2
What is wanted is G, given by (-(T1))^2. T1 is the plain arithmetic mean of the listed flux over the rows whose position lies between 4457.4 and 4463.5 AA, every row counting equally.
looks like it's 271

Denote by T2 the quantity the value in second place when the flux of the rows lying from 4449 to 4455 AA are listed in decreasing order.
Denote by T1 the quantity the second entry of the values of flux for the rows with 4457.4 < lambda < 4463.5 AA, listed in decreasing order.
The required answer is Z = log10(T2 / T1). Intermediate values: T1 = 17.4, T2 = 17.2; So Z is -0.005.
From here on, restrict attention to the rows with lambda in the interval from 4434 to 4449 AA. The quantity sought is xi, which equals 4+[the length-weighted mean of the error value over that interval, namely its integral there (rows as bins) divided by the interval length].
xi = 5.52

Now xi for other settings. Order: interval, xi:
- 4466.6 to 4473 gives 5.50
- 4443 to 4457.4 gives 5.49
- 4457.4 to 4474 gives 5.49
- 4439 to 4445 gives 5.52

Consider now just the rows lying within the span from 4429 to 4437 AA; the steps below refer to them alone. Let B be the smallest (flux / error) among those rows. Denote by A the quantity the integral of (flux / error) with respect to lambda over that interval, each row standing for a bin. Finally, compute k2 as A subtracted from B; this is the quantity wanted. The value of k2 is -80.0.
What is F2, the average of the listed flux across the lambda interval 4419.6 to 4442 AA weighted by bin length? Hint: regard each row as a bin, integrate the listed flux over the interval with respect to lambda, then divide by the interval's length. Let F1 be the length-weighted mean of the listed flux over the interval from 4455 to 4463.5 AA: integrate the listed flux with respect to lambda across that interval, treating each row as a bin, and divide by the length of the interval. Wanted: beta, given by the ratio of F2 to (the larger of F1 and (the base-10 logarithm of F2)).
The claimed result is 1.119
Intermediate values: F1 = 15.5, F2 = 17.4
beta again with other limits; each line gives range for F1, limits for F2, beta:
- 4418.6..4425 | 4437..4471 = 0.955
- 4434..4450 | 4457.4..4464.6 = 0.963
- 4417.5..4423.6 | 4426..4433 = 0.943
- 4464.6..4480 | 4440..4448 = 0.884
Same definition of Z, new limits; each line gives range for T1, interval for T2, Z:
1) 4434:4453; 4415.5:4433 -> 0.006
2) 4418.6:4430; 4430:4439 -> 0.020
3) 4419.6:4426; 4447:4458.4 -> 0.004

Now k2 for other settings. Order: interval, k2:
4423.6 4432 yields -80.9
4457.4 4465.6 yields -84.9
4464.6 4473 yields -98.8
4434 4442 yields -82.6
